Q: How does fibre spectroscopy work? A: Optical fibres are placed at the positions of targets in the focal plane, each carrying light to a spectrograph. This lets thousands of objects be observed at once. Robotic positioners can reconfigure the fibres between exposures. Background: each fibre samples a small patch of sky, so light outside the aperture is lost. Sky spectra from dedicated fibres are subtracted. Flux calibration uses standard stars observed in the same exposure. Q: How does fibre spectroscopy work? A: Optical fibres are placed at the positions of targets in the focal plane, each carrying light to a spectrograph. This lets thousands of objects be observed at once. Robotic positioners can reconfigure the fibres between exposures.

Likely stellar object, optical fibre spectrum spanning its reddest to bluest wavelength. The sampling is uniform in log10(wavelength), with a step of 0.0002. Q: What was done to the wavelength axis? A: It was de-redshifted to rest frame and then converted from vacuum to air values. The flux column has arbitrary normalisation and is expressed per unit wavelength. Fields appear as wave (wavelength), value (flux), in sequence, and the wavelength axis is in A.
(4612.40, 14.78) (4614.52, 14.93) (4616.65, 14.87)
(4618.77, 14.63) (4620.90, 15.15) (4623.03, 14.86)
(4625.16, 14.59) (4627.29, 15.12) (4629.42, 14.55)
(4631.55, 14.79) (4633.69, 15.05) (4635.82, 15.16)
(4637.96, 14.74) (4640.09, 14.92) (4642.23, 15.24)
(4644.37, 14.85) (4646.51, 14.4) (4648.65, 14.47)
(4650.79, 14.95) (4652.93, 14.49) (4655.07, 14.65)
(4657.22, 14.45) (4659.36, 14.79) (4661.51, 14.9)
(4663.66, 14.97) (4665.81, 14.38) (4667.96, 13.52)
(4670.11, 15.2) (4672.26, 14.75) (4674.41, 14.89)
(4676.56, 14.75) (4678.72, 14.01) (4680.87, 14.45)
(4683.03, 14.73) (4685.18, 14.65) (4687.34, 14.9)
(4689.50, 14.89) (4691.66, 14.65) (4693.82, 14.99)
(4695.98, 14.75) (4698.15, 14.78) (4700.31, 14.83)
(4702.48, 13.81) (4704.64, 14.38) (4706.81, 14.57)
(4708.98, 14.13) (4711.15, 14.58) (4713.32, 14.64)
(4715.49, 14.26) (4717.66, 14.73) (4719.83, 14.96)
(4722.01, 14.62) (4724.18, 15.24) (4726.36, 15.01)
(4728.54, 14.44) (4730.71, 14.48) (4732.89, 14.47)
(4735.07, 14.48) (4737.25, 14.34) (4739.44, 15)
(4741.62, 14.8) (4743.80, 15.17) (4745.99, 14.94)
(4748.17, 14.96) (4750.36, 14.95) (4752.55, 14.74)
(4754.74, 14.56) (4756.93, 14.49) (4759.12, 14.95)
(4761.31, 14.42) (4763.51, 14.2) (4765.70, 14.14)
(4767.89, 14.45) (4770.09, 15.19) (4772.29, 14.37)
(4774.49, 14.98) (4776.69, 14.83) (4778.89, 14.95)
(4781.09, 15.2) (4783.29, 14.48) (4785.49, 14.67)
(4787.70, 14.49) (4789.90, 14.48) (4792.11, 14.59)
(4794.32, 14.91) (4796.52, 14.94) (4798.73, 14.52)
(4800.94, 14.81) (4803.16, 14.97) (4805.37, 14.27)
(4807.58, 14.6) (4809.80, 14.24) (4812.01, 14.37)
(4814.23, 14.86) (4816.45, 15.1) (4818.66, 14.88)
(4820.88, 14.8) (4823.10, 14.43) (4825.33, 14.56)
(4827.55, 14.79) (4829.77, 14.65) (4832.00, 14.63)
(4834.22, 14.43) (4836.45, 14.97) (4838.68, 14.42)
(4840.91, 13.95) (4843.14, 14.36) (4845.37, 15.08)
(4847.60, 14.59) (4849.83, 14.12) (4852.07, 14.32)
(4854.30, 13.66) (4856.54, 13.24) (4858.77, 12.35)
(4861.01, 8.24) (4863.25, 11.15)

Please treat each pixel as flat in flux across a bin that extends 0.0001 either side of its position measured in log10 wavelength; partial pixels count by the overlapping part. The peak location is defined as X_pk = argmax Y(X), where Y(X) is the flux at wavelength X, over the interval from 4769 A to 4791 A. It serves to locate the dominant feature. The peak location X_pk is 4781.09 A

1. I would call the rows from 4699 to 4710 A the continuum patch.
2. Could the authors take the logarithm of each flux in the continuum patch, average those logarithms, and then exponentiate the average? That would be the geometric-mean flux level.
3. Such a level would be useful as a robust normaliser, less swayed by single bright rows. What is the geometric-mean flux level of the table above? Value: 14.3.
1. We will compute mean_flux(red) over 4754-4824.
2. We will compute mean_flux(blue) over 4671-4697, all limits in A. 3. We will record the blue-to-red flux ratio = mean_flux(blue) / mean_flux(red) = 1.003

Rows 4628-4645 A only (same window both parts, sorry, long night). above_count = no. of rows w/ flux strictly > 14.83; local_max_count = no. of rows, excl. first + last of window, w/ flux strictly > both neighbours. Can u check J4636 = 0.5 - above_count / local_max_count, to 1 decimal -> -2.0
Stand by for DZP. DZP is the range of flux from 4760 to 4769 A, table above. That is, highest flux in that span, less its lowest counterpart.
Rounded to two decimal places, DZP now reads 0.31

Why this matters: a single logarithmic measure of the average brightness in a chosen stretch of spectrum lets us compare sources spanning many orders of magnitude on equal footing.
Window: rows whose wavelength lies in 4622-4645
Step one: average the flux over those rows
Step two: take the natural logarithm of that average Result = 2.70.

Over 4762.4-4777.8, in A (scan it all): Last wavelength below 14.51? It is 4772.29 A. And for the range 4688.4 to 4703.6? 4702.48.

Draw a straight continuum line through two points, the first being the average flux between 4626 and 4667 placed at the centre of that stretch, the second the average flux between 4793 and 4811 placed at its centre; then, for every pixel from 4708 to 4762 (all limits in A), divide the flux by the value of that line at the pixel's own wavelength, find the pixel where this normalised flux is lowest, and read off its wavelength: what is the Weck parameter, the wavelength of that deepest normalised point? 4708.98 A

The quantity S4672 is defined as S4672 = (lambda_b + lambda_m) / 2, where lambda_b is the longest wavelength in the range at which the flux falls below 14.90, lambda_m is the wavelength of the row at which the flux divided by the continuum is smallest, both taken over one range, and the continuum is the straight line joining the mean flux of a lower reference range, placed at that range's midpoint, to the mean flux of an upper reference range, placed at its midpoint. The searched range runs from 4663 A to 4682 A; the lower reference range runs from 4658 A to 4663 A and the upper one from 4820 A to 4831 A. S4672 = 4674.4 A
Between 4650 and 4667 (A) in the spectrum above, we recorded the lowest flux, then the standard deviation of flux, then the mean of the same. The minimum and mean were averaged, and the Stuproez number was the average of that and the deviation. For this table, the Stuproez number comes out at 7.38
